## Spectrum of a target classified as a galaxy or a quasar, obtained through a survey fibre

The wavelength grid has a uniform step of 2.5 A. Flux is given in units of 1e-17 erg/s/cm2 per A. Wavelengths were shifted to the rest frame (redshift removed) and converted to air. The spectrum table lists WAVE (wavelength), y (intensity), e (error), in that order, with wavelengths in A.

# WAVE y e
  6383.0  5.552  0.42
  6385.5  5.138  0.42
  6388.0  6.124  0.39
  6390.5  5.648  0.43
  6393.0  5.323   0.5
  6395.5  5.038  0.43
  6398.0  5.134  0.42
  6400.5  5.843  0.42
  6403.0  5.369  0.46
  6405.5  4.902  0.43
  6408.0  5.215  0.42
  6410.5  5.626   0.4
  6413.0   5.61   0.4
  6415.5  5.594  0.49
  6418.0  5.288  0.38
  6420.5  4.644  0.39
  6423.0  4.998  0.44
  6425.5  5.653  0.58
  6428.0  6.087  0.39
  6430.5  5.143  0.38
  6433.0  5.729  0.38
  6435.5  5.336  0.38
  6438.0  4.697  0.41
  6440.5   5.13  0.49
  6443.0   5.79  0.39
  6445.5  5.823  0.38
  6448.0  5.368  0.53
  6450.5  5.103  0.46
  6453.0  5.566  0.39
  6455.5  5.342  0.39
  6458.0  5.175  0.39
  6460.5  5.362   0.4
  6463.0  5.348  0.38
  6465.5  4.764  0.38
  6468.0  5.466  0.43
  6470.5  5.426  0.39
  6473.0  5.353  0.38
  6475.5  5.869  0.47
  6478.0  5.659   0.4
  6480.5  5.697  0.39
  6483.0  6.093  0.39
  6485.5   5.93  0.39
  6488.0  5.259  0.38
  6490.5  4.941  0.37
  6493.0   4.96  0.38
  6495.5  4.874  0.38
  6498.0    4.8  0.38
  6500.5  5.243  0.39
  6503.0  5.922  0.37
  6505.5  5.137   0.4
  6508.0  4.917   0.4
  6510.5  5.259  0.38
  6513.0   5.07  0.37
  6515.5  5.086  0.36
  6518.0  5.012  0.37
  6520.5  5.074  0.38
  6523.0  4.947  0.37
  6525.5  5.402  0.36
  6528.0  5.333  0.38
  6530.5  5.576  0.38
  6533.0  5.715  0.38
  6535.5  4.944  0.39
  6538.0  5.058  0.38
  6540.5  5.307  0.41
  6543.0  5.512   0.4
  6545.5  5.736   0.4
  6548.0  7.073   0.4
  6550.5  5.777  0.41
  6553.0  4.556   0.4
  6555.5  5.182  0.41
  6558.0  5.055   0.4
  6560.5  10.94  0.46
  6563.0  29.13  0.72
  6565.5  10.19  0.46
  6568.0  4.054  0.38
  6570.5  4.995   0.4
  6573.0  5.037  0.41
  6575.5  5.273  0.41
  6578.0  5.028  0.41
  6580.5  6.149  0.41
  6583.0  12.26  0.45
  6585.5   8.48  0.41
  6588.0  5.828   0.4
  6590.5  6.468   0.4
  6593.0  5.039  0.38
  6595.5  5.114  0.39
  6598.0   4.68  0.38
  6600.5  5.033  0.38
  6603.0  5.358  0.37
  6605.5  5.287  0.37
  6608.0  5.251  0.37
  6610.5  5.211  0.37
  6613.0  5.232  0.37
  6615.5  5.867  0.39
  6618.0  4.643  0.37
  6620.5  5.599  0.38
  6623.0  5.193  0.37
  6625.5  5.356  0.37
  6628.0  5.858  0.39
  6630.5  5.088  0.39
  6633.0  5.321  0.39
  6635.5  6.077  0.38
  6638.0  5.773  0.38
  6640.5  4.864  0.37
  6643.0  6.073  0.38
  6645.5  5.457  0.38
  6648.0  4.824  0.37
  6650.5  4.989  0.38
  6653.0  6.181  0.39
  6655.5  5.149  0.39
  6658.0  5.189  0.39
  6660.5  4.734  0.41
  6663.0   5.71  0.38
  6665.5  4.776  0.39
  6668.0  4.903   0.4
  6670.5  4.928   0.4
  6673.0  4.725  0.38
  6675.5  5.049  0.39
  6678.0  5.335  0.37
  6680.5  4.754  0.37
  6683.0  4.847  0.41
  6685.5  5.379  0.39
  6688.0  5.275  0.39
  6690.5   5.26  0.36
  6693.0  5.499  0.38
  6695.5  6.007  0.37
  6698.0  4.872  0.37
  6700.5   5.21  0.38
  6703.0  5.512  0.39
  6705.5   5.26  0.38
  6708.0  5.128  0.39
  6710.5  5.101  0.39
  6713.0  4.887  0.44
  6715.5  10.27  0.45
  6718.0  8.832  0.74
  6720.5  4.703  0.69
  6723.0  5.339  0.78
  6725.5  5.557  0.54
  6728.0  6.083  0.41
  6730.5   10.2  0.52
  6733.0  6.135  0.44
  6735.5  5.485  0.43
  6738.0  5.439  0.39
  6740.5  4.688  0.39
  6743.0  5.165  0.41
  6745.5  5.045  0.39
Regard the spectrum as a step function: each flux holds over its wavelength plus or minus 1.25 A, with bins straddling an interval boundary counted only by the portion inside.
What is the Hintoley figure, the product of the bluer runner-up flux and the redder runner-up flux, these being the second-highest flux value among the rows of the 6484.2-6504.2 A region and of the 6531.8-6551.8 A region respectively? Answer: 34.2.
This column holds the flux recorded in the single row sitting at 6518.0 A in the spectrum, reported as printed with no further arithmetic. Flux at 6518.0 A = 5.012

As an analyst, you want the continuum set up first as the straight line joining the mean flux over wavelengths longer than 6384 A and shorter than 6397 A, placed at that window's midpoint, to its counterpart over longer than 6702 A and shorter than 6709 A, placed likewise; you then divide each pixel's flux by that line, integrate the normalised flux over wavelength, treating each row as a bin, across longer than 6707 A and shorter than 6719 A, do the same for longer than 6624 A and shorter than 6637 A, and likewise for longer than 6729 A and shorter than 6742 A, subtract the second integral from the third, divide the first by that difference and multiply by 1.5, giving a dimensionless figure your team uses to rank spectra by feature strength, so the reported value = 11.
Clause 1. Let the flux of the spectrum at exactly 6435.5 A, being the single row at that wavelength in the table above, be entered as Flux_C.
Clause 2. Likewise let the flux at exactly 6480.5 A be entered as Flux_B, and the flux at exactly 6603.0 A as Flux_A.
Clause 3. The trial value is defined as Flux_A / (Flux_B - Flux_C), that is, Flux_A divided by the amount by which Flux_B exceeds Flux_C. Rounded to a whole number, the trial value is 15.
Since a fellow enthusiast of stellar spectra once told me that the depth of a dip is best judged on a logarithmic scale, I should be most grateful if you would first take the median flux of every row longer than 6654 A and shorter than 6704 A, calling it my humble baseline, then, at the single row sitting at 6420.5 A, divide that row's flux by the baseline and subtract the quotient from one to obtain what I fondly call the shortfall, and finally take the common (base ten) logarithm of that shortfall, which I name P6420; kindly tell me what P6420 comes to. -1.0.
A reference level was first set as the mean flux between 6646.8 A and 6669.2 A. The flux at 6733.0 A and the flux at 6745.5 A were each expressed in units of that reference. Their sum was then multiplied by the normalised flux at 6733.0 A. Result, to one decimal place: 2.6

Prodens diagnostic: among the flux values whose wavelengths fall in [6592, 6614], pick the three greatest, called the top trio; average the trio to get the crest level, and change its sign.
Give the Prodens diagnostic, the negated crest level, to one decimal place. -5.3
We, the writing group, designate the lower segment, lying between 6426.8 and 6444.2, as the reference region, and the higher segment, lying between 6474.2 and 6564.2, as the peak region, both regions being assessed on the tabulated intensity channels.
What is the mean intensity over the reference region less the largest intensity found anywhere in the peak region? -24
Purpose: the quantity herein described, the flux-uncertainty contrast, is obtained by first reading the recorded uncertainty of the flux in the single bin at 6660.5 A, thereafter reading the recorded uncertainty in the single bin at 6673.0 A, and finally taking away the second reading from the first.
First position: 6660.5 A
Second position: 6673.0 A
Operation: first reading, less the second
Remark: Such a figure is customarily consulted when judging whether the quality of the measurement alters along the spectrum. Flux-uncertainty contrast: 0.03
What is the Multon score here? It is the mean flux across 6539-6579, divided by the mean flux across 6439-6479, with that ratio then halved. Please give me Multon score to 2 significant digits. 0.69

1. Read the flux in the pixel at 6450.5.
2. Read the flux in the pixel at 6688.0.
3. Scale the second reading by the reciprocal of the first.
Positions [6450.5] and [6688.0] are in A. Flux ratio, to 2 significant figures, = 1.0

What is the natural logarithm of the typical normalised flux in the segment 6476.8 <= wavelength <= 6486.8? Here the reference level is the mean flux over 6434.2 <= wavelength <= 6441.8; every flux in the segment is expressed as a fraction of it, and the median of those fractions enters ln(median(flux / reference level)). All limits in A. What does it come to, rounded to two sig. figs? 0.14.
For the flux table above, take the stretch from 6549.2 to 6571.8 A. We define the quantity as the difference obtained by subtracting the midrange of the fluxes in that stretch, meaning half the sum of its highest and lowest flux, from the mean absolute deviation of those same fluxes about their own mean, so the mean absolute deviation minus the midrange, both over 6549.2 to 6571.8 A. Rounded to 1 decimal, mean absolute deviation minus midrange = -11.3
